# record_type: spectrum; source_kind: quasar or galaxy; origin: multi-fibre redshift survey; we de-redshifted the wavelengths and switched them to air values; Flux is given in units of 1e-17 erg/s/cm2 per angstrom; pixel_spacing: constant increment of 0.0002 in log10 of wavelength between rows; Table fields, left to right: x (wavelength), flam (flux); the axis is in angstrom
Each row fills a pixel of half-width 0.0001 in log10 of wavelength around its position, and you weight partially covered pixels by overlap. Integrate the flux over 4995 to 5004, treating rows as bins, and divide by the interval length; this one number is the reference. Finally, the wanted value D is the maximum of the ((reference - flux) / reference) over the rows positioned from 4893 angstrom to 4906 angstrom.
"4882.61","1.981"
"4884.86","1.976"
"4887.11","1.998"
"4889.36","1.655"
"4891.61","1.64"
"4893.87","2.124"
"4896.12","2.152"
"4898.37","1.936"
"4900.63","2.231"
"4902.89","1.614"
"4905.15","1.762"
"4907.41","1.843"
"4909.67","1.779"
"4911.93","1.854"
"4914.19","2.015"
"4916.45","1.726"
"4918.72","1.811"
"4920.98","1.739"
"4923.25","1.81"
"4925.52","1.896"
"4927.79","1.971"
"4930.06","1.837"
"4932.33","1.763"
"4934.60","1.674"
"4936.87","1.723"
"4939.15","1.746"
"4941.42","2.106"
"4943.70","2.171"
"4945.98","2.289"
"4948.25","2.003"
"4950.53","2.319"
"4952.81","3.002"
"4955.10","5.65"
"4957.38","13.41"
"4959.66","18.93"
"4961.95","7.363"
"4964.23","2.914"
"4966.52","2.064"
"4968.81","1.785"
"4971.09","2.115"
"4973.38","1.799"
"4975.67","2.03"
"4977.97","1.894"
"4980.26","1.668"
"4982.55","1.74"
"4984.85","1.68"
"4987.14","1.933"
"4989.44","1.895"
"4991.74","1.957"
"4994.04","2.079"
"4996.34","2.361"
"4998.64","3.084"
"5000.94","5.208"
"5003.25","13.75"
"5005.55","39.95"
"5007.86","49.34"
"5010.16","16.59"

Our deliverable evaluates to 0.716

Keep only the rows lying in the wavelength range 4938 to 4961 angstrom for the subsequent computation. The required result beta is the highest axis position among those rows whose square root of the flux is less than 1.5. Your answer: 4948.25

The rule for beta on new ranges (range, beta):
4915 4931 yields 4930.06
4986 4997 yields 4994.04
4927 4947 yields 4943.70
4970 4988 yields 4987.14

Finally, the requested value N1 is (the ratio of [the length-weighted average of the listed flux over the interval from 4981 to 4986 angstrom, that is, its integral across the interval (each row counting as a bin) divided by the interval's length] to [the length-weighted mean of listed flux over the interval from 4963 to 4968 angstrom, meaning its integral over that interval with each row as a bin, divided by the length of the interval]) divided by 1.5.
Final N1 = 0.4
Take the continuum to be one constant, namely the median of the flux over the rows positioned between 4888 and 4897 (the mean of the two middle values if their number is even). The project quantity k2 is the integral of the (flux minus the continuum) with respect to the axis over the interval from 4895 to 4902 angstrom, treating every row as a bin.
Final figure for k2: 1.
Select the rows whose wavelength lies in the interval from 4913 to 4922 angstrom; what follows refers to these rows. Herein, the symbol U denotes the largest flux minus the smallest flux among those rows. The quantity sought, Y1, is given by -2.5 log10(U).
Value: 1.35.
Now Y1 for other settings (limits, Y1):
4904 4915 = 1.49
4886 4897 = 0.73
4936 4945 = 0.87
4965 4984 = 0.87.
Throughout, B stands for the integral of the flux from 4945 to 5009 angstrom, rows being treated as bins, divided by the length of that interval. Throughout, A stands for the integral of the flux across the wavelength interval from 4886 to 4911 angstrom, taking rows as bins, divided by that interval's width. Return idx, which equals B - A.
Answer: 5.1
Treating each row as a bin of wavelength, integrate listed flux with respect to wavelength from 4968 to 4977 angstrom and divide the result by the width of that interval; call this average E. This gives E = 1.94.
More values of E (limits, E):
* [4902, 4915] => 1.81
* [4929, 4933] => 1.80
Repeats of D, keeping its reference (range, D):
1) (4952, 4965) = 0.486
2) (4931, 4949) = 0.705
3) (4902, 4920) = 0.716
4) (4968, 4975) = 0.685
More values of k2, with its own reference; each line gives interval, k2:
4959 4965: 45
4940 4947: 2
